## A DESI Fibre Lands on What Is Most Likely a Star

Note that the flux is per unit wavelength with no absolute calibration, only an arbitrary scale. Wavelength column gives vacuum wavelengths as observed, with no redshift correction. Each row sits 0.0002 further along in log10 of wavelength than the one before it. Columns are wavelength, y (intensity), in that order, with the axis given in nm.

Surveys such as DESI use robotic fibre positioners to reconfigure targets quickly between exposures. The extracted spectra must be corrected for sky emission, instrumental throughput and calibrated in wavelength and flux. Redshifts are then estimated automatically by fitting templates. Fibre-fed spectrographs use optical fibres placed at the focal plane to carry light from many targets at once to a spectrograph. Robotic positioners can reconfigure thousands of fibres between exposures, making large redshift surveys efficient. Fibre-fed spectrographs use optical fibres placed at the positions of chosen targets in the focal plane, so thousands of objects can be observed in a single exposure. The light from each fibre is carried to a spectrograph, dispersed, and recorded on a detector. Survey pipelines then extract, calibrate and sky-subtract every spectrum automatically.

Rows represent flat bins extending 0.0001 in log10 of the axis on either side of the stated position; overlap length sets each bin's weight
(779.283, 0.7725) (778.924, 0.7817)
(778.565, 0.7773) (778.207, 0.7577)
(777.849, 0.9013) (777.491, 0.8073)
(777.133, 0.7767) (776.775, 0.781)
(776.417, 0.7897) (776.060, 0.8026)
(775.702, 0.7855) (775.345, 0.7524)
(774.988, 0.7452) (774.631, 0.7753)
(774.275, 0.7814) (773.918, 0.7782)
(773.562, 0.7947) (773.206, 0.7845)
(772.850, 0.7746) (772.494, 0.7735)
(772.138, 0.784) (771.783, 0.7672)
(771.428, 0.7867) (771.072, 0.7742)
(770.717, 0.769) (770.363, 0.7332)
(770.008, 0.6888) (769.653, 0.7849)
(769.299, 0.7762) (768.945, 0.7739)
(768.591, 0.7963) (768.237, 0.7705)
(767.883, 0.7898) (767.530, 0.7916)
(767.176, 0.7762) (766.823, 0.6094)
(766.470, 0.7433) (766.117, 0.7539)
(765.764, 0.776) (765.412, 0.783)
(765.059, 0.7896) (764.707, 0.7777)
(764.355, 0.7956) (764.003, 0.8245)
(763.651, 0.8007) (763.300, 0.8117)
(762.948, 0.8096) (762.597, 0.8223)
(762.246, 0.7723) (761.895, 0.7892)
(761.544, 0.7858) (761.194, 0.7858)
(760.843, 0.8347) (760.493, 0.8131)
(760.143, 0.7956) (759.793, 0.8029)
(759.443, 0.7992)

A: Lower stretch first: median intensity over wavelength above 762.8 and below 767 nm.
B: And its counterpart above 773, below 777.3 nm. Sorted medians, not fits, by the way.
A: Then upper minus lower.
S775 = -0.005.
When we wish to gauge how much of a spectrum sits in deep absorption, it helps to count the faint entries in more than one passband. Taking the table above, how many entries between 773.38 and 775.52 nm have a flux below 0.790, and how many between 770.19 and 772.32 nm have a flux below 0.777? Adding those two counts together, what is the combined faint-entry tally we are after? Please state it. 9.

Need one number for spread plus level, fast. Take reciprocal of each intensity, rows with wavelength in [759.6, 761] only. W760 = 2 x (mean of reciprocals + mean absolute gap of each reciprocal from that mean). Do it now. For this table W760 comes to 2.50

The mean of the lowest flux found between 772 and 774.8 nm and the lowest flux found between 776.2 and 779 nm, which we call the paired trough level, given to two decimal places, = 0.77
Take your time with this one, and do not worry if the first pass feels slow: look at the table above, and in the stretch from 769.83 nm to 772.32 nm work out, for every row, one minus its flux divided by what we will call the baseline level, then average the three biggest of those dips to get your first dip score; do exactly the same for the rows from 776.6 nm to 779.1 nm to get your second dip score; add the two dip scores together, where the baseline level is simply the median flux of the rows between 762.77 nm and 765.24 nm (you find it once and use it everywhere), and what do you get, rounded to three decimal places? 0.126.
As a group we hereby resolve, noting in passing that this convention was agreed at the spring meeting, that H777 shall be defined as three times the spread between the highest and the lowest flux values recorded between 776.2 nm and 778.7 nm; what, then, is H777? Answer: 0.43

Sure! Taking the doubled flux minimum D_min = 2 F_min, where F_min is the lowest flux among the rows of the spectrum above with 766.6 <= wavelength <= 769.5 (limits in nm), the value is 1.22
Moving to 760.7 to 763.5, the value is 1.54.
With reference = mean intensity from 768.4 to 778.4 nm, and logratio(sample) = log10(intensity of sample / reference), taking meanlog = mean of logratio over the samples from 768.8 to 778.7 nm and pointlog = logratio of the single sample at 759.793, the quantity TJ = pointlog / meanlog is -18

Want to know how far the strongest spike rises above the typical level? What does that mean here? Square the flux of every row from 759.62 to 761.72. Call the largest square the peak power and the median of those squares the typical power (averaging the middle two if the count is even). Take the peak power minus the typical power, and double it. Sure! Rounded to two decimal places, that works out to 0.12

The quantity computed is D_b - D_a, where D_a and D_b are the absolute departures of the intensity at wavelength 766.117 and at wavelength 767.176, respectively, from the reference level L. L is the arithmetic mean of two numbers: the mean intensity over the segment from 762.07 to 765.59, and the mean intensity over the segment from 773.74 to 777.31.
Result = -0.022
